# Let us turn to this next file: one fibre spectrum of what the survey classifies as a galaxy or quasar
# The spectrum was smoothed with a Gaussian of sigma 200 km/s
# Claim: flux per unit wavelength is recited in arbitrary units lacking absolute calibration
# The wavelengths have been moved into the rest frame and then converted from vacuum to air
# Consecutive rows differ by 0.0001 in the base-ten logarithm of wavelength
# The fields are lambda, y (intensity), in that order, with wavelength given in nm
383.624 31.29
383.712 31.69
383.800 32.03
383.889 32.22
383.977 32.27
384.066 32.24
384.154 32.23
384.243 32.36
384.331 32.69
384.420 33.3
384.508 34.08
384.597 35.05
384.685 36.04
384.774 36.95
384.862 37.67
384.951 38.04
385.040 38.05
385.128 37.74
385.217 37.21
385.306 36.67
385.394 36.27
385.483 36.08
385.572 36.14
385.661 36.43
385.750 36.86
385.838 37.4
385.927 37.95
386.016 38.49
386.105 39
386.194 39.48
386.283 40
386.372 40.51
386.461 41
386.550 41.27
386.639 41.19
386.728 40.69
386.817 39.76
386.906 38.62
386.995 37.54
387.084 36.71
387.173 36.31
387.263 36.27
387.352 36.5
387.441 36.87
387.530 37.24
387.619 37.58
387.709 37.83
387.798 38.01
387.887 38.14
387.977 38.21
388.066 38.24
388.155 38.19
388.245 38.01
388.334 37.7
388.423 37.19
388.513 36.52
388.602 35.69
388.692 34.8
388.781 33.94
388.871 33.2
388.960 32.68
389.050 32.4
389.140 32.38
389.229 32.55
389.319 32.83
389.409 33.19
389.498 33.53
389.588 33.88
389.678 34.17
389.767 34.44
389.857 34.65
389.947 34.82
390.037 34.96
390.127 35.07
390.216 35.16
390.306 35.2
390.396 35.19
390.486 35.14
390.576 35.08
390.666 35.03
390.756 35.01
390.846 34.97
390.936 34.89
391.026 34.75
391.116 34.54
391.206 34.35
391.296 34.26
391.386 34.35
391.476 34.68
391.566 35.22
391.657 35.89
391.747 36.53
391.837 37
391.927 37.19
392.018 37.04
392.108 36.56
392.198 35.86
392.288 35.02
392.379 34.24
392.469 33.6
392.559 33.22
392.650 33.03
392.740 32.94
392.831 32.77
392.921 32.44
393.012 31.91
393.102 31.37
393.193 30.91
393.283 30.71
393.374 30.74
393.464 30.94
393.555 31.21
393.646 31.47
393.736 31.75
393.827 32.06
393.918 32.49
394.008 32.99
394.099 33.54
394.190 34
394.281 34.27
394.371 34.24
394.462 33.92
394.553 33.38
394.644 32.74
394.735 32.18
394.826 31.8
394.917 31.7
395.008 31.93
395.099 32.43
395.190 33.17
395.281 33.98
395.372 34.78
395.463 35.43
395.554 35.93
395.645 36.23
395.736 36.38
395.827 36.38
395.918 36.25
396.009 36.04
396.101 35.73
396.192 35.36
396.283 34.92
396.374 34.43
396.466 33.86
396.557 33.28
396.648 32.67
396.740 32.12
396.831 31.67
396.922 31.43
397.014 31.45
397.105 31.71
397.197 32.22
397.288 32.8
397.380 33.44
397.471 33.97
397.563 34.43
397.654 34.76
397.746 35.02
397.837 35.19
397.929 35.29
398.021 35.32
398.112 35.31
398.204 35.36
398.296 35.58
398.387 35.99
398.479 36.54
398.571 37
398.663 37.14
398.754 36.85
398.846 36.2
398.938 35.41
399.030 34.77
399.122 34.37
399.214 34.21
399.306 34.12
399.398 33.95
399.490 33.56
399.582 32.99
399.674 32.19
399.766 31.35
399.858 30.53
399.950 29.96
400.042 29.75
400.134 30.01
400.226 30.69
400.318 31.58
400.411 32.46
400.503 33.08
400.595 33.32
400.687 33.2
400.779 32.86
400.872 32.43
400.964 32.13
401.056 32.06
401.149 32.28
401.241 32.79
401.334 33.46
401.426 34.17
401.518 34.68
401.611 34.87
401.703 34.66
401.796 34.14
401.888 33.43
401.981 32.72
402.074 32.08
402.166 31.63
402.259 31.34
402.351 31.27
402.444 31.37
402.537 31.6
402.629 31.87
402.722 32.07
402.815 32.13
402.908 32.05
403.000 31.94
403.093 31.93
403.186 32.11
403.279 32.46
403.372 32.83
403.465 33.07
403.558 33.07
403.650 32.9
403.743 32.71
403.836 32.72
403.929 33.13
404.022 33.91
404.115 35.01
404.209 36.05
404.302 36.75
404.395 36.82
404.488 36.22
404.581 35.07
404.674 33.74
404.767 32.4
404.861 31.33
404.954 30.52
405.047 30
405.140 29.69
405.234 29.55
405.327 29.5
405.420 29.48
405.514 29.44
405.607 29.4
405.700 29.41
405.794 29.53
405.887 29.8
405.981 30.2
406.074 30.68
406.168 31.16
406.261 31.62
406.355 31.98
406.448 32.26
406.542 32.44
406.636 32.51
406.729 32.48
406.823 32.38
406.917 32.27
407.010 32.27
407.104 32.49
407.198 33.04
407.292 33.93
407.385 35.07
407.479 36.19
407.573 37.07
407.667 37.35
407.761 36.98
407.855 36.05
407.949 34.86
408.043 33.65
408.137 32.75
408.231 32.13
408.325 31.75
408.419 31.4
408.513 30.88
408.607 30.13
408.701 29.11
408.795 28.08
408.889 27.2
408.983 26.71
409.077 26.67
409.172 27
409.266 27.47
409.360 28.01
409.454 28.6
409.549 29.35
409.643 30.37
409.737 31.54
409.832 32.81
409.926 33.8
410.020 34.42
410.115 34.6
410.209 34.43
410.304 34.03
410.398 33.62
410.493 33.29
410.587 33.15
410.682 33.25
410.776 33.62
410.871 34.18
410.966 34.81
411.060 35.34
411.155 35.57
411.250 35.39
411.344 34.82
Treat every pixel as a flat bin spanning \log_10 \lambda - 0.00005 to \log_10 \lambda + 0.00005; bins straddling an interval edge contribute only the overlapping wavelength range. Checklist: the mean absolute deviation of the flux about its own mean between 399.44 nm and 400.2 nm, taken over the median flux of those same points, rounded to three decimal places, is 0.040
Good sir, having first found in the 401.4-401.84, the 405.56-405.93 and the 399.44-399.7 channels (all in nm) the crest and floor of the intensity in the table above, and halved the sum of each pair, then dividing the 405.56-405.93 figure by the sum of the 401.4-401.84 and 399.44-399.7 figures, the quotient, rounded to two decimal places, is 0.44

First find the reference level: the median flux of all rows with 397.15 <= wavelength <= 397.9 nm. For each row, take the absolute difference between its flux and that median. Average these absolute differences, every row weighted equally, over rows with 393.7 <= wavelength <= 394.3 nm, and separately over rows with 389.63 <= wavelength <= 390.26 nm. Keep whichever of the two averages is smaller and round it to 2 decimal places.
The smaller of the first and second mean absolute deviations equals 0.56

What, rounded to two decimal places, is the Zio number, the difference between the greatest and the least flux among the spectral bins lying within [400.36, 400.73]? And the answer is 0.86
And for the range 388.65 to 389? 2.12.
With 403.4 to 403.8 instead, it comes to 0.36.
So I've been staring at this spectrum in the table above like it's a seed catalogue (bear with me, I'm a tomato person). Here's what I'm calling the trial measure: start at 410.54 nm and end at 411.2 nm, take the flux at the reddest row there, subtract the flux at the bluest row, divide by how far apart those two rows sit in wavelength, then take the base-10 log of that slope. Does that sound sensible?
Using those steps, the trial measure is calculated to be 0.6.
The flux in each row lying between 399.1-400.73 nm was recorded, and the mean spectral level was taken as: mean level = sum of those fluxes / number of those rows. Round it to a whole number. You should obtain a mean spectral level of 32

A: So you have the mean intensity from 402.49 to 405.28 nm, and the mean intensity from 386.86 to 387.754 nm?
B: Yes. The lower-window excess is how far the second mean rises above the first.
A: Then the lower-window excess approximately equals 4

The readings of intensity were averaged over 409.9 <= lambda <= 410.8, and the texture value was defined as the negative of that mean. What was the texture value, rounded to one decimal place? -33.8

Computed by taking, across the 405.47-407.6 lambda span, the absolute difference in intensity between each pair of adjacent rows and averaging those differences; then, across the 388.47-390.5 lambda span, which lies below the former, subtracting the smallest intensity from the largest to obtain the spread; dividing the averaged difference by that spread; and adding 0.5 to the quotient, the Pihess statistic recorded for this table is 0.590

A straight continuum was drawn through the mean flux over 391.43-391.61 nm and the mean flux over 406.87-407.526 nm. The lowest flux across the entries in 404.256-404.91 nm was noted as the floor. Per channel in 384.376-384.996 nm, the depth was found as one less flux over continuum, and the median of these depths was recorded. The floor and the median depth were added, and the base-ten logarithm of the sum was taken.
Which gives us 1.496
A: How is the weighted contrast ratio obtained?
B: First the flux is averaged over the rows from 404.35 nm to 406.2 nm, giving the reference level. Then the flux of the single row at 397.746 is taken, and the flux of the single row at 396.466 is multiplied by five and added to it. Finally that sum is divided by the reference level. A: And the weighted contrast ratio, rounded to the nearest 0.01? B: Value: 6.55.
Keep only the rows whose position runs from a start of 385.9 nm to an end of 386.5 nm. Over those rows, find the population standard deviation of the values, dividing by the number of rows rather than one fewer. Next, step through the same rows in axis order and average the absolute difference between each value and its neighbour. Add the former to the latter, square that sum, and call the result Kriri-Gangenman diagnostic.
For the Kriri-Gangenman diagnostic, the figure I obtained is 2.3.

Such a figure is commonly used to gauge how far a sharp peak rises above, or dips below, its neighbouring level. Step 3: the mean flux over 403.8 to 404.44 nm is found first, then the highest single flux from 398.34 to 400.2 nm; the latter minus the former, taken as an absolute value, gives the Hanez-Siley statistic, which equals 2.2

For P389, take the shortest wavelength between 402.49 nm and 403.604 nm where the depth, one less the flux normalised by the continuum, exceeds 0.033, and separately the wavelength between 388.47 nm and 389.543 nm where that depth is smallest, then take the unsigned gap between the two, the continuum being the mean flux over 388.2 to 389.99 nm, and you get 14.02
